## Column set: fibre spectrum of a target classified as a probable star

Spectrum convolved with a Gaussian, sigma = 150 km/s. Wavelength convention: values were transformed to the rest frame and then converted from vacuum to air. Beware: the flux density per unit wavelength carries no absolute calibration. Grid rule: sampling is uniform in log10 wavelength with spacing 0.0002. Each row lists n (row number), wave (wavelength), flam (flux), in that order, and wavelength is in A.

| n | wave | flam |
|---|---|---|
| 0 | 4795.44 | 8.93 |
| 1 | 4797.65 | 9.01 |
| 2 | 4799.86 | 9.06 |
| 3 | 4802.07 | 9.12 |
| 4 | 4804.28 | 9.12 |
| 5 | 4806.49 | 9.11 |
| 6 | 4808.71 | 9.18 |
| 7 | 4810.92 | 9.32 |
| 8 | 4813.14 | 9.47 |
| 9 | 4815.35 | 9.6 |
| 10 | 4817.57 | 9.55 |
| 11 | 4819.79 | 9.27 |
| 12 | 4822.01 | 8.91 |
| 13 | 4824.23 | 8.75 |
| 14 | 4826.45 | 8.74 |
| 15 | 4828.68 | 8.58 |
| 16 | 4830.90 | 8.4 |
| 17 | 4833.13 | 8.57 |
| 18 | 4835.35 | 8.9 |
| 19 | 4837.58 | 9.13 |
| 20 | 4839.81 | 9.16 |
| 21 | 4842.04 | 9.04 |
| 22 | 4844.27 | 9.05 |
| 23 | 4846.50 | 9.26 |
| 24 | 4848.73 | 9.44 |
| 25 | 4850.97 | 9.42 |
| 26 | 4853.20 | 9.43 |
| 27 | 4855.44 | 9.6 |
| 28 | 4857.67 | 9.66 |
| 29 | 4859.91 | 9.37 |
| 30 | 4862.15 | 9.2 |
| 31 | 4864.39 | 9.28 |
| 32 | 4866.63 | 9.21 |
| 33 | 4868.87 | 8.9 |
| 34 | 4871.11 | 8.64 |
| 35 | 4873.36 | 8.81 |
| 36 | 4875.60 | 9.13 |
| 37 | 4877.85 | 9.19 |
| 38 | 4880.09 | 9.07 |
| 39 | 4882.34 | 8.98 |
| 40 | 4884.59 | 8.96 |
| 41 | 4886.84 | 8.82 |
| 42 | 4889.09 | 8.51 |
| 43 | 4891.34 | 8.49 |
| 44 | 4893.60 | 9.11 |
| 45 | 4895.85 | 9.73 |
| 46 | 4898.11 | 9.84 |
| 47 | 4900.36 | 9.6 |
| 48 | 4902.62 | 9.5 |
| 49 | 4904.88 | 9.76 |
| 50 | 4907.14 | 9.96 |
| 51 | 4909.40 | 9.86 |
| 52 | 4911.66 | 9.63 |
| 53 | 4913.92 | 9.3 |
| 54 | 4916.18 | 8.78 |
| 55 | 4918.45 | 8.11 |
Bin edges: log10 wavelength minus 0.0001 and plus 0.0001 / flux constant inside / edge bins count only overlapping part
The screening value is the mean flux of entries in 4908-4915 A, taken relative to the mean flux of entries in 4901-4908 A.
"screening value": 0.99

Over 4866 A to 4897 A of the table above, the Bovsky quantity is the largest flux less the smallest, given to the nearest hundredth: 1.24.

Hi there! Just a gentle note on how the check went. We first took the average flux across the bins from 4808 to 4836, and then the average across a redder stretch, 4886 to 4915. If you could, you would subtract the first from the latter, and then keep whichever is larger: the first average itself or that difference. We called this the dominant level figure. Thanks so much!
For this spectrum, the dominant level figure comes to 9.02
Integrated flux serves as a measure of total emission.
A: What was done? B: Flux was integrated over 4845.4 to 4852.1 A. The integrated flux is 63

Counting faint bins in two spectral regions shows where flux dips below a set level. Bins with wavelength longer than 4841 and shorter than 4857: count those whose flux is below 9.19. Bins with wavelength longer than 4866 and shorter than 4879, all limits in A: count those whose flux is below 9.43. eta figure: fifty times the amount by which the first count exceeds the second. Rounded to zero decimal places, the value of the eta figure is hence -200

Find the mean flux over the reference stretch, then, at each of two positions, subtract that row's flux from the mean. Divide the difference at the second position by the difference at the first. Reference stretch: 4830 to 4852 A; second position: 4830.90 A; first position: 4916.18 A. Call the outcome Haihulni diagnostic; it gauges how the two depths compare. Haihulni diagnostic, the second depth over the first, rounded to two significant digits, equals 2.5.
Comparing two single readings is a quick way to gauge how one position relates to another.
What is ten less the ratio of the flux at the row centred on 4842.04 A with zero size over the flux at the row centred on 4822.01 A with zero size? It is 8.99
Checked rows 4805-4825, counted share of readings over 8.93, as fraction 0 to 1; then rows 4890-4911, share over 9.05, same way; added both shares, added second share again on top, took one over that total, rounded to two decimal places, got 0.39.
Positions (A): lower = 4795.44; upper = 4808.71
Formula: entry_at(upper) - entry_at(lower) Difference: 0.25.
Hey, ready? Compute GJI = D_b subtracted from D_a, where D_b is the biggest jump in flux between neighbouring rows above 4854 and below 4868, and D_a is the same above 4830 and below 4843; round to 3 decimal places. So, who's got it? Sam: 0.040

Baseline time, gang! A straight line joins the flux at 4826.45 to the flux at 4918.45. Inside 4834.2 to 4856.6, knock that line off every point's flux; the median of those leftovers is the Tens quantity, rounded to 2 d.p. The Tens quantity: 0.58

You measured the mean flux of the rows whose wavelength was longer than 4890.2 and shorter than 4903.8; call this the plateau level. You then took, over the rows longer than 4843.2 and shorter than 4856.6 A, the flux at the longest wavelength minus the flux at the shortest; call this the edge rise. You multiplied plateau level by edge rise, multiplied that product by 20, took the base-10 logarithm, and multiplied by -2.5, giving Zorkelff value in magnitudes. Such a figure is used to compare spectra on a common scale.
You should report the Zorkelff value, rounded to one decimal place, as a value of -5.0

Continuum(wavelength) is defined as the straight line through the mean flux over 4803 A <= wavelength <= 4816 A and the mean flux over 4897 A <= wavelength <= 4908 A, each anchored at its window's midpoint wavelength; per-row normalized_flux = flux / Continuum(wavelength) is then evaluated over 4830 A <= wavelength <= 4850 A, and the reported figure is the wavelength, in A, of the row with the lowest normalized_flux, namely 4830.90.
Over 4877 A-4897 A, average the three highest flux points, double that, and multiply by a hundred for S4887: 1869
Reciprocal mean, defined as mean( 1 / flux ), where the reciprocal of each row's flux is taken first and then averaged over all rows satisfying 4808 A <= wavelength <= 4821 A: 0.106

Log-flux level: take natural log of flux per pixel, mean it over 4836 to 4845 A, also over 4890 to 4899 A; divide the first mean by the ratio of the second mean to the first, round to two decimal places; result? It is 2.19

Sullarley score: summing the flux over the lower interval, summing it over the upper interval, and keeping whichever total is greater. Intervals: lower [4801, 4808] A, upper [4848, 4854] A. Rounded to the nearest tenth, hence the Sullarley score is 28.3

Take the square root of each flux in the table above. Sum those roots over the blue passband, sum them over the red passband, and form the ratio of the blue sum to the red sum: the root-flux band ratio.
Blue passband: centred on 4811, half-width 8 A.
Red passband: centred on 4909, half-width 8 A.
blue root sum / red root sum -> 0.99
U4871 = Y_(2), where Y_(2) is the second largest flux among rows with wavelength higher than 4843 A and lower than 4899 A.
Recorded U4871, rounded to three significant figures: 9.73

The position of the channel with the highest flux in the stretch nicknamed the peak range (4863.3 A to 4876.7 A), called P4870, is 4864.39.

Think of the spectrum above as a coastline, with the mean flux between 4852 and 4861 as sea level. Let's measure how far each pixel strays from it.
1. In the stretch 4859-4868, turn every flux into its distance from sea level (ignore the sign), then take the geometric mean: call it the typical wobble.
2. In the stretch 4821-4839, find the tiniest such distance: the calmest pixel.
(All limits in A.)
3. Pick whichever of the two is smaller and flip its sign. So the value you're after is -0.24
